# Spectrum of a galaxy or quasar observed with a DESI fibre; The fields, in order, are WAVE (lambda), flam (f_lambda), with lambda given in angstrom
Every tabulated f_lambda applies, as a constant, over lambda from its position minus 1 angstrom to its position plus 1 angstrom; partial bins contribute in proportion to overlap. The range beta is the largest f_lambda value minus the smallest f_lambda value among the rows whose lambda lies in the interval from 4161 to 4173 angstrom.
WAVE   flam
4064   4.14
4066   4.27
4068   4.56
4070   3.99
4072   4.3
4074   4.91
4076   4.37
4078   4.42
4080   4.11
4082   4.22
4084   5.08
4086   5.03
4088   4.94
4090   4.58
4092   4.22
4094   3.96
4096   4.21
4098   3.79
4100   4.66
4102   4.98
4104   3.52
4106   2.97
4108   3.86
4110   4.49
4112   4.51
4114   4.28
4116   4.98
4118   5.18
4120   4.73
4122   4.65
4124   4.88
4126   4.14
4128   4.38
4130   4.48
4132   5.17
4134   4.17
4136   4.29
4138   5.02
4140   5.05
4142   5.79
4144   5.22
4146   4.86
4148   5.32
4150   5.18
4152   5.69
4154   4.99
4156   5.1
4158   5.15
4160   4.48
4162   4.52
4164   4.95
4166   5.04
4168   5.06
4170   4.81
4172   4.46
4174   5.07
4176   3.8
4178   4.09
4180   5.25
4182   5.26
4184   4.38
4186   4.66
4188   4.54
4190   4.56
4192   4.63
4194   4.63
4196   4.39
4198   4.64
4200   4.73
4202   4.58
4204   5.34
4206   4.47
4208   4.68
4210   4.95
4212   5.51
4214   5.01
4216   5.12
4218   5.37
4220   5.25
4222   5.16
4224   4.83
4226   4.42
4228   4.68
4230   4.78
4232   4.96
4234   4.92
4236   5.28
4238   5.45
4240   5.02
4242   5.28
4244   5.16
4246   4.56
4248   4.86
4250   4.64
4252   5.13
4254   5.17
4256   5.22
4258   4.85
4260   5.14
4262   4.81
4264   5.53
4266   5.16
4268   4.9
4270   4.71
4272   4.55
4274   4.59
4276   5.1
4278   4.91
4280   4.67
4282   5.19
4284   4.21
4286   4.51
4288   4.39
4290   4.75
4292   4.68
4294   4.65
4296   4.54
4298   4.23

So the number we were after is 0.6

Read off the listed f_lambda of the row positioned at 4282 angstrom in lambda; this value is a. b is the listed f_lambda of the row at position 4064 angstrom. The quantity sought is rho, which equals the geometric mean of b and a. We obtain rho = 4.64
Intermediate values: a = 5.19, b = 4.14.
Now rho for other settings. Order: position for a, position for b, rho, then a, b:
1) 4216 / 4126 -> 4.60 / 5.12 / 4.14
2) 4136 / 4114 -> 4.28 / 4.29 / 4.28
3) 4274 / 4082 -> 4.40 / 4.59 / 4.22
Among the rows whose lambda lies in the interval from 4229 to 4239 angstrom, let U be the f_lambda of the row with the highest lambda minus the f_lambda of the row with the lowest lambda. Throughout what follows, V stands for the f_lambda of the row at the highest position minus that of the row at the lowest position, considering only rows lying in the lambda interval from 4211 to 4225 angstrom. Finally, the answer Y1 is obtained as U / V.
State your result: -1.0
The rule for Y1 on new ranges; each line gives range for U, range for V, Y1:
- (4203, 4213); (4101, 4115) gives -0.2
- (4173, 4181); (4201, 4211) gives 0.5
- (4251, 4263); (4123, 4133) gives -1.1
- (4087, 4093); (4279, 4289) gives 2.6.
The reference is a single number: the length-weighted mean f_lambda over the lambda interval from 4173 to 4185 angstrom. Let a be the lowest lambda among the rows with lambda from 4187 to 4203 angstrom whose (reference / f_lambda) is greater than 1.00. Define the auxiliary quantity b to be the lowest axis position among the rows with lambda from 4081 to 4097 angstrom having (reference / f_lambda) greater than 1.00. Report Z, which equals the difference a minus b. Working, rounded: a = 4188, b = 4082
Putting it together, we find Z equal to 106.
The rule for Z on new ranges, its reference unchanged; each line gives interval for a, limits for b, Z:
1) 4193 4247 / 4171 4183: 22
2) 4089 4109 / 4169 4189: -82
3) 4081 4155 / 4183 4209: -102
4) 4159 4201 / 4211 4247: -66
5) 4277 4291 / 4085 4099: 194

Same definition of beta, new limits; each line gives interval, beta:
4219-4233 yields 0.8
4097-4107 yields 2.0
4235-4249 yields 0.9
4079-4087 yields 1.0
